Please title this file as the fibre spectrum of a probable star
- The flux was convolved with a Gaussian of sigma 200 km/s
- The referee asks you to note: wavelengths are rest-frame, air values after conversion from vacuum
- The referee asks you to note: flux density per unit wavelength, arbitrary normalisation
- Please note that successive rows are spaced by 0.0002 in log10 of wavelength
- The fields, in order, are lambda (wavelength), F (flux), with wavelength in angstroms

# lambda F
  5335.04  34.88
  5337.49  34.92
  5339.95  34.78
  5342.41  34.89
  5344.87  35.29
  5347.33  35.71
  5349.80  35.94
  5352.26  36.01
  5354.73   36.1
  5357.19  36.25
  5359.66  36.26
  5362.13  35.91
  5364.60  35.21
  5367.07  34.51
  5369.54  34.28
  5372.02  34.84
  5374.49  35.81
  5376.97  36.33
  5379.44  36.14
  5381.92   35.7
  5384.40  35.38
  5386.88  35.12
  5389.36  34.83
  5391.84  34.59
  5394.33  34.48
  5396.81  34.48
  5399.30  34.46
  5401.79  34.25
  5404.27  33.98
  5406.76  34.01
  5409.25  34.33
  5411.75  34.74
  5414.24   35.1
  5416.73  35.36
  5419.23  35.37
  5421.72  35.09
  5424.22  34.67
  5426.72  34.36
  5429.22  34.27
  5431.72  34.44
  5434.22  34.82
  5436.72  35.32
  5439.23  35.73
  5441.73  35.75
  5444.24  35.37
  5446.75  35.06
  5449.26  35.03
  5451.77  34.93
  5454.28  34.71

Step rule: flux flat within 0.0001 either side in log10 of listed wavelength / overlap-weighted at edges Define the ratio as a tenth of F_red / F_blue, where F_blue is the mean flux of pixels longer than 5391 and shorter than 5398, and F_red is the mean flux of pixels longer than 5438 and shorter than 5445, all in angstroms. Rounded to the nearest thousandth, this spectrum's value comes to 0.103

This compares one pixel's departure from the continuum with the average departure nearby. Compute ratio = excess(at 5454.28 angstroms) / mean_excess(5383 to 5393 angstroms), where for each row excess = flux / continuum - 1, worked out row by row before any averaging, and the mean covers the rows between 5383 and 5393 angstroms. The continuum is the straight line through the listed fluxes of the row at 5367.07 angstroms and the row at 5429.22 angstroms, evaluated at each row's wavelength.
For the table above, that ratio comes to 1.0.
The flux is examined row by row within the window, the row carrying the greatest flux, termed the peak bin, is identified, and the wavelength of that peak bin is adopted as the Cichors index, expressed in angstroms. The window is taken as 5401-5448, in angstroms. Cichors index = 5441.73 angstroms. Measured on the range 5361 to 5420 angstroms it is 5376.97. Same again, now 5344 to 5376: 5359.66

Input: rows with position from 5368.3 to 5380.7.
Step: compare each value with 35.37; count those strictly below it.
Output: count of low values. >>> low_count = 2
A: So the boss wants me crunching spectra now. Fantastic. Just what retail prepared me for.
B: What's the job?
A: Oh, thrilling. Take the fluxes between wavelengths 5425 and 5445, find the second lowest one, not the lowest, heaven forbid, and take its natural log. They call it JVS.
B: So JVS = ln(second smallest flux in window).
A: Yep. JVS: 3.54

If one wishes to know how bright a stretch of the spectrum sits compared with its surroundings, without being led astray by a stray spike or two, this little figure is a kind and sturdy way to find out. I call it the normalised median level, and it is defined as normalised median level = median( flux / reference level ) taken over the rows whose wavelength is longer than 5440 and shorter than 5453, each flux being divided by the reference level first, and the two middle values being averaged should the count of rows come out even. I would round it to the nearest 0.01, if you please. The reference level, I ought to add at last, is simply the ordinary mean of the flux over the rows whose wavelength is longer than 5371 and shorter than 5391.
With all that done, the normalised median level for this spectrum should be 0.99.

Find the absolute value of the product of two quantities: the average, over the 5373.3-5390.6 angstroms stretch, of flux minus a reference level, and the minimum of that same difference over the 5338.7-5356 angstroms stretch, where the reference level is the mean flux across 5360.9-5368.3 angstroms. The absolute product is 0.17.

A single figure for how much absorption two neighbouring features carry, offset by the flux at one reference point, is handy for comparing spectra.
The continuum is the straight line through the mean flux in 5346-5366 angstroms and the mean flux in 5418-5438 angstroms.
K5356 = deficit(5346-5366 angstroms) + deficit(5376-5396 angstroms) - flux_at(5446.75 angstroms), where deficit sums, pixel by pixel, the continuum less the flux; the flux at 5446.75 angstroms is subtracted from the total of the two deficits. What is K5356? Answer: -34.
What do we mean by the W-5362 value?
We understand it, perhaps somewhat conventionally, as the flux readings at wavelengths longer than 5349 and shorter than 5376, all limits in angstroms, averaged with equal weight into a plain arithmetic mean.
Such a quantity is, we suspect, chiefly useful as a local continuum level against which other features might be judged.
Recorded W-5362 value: 35.6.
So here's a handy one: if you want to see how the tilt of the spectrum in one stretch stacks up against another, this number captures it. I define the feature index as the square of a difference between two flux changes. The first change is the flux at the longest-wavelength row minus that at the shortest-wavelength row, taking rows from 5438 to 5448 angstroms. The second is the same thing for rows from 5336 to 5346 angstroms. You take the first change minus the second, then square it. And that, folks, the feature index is 1.1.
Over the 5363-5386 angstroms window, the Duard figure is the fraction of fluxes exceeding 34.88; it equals 0.67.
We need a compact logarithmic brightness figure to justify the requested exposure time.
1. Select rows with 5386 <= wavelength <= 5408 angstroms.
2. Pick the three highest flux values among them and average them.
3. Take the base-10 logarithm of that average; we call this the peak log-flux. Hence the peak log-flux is 1.542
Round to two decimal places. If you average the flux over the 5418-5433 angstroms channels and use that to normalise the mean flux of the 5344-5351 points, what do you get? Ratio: 1.03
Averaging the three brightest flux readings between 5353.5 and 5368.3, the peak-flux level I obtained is 36.2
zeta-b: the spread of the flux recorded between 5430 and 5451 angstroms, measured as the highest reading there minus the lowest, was 1.31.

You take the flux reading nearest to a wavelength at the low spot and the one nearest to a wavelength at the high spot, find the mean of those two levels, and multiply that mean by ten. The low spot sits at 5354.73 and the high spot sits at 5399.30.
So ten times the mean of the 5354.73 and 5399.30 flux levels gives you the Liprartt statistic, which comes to 353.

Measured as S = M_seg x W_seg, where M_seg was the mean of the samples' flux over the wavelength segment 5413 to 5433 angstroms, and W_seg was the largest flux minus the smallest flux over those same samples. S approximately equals 38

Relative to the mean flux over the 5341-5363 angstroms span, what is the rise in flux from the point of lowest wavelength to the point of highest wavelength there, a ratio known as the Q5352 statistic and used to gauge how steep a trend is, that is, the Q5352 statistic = 0.028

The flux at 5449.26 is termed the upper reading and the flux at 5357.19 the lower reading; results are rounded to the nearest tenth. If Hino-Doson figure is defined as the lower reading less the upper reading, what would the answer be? 1.2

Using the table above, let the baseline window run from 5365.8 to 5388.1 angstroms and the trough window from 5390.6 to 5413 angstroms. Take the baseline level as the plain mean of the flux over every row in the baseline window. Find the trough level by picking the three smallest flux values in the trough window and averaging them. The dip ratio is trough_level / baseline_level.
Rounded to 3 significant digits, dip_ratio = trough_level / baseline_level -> 0.964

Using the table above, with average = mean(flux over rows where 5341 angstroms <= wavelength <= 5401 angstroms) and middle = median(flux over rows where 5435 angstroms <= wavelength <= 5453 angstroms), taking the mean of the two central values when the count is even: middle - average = 0.0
